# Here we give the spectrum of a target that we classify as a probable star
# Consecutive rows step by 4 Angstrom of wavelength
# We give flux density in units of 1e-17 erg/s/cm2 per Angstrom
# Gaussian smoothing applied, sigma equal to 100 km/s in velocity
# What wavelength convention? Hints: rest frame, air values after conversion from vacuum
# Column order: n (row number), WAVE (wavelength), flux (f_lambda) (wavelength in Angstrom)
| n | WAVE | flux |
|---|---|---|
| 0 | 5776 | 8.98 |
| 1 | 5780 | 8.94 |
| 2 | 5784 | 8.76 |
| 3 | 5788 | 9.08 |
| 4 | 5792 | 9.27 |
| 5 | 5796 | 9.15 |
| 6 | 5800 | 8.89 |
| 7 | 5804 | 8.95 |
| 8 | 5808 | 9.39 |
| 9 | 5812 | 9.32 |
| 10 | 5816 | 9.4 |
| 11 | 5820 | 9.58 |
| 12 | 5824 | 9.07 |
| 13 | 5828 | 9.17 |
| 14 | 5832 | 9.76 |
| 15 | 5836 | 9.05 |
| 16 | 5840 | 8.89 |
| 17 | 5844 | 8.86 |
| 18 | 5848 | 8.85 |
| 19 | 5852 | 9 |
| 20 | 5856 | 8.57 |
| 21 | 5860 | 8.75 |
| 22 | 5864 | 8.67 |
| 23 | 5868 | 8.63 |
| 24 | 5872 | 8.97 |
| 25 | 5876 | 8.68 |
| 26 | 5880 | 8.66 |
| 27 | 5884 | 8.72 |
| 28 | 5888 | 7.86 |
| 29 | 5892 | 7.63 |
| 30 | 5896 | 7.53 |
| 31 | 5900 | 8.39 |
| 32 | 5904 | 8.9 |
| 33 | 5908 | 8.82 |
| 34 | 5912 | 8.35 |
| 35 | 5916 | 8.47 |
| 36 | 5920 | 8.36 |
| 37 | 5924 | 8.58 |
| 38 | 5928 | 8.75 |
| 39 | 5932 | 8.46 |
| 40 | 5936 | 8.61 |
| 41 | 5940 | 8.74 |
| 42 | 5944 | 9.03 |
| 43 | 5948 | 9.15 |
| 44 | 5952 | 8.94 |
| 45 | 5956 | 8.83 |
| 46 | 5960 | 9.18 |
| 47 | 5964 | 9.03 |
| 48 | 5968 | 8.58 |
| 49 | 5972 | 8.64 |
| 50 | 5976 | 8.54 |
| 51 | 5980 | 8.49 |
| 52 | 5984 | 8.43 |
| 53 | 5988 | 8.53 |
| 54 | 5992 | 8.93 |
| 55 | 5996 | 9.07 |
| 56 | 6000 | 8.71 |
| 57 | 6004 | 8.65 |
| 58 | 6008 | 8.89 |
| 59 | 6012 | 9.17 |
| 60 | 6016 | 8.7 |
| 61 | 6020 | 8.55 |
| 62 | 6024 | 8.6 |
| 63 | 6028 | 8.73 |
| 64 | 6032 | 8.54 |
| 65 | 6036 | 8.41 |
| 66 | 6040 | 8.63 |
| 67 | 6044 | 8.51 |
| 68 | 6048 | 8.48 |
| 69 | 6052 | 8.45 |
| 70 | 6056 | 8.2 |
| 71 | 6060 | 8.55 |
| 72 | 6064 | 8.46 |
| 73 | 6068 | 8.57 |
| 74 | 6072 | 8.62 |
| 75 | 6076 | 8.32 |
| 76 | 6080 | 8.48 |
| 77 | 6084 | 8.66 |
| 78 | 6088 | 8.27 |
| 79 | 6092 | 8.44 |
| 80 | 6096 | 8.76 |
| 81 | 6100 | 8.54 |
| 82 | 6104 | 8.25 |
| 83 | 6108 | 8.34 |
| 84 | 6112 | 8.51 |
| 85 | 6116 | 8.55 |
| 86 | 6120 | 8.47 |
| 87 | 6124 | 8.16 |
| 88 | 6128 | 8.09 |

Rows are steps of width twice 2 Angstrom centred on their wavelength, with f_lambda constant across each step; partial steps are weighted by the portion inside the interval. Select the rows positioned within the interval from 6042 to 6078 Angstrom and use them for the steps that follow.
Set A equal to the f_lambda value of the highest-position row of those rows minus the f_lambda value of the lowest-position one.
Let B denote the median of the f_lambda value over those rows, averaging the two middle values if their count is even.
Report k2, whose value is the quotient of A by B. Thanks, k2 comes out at -0.022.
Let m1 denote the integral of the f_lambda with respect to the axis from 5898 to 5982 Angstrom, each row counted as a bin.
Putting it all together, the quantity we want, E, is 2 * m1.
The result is 1463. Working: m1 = 731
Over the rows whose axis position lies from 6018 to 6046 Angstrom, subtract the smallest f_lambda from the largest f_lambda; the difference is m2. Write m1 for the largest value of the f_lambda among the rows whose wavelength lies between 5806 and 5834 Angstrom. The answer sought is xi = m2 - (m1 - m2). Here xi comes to -9.1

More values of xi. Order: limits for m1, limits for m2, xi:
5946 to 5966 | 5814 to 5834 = -7.8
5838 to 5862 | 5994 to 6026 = -7.8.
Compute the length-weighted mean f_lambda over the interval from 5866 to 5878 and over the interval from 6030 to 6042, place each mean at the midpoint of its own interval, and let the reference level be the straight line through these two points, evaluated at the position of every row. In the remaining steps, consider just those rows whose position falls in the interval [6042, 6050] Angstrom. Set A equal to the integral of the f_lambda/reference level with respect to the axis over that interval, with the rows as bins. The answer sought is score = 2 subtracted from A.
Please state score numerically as 5.98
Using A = 7.98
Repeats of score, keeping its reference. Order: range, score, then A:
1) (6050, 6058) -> 5.83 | 7.83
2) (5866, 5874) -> 6.03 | 8.03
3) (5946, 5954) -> 6.37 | 8.37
